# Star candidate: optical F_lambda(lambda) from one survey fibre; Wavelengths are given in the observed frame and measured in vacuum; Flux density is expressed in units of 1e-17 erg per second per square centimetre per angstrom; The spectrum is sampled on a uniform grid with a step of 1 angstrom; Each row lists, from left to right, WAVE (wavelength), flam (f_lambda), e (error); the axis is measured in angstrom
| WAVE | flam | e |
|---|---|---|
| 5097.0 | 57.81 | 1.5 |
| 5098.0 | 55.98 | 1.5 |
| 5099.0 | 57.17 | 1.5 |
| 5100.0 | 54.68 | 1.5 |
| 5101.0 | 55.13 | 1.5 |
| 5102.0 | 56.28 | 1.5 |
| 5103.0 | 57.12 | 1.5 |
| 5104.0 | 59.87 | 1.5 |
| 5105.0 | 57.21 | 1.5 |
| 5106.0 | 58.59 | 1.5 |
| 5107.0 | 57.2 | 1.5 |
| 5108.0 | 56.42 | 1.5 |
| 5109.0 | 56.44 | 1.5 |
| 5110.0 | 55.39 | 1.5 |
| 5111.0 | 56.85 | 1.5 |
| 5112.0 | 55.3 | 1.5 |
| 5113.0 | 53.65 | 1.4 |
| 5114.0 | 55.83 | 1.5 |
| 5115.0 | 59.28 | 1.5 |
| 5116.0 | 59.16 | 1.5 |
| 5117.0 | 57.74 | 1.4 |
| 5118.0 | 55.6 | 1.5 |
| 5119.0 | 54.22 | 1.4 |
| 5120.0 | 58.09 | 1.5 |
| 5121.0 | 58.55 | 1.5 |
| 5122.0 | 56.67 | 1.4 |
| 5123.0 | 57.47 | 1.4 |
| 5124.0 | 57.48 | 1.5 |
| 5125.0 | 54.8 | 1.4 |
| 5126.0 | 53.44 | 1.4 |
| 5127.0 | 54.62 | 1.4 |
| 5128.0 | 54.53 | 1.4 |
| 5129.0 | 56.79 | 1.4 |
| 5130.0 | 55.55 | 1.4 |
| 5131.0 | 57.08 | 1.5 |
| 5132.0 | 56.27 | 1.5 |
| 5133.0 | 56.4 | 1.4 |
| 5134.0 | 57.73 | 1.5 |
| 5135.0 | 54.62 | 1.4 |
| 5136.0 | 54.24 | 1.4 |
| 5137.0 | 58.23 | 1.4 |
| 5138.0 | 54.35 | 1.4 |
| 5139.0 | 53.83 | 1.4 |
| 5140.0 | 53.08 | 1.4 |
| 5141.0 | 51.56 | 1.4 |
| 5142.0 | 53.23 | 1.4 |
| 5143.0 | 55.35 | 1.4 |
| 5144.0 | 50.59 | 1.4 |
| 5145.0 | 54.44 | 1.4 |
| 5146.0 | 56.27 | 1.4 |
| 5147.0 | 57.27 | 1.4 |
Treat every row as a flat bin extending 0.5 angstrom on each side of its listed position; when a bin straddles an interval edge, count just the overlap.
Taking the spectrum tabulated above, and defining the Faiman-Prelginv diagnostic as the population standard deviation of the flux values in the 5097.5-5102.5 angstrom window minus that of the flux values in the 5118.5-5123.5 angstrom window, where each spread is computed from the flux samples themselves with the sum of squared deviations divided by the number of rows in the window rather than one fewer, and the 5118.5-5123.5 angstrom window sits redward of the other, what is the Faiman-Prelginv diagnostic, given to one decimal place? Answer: -0.7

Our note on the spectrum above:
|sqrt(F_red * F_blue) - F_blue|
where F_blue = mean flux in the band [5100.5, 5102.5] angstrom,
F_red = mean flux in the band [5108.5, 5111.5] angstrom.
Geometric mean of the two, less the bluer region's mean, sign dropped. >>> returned 0.3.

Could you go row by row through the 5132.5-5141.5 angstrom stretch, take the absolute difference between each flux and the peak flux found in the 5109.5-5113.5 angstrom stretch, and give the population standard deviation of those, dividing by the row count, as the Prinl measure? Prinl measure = 1.4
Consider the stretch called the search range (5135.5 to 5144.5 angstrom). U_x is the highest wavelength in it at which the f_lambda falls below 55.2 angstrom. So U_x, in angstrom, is 5144.0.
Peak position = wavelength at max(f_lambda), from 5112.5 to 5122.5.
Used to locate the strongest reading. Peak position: 5115.0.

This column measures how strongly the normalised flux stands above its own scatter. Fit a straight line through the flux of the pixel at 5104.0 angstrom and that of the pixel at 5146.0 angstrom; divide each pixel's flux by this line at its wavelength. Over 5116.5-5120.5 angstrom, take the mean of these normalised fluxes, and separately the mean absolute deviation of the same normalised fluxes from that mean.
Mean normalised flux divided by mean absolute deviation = 38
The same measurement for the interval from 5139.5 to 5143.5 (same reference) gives 49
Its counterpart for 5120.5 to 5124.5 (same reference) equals 122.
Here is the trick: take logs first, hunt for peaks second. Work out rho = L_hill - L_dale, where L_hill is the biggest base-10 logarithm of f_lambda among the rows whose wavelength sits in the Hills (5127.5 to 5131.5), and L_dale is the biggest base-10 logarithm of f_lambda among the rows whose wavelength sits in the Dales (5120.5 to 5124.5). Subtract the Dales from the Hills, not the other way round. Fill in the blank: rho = -0.011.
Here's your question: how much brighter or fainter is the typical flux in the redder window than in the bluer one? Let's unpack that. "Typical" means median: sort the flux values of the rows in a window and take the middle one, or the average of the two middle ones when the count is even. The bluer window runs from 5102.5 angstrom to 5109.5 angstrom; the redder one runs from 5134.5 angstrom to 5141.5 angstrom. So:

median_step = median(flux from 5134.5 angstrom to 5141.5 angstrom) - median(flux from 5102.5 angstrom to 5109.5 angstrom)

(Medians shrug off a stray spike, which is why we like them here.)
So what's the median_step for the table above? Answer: -3.0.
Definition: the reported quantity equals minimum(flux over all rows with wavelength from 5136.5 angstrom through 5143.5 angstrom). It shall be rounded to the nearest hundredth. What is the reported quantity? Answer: 51.56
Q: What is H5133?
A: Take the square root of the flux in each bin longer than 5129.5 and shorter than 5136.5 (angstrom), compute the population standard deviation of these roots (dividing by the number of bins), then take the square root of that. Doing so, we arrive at 0.280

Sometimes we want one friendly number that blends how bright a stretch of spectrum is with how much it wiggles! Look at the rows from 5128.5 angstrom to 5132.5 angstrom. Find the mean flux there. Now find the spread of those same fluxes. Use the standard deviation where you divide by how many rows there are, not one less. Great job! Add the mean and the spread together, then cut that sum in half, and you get 28.5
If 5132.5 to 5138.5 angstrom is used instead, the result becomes 28.8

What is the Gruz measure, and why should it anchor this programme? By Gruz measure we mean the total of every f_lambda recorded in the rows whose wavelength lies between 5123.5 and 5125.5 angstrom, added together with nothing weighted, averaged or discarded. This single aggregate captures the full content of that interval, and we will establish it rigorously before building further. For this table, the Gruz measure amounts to 112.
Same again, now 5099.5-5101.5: 110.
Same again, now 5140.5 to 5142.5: 105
